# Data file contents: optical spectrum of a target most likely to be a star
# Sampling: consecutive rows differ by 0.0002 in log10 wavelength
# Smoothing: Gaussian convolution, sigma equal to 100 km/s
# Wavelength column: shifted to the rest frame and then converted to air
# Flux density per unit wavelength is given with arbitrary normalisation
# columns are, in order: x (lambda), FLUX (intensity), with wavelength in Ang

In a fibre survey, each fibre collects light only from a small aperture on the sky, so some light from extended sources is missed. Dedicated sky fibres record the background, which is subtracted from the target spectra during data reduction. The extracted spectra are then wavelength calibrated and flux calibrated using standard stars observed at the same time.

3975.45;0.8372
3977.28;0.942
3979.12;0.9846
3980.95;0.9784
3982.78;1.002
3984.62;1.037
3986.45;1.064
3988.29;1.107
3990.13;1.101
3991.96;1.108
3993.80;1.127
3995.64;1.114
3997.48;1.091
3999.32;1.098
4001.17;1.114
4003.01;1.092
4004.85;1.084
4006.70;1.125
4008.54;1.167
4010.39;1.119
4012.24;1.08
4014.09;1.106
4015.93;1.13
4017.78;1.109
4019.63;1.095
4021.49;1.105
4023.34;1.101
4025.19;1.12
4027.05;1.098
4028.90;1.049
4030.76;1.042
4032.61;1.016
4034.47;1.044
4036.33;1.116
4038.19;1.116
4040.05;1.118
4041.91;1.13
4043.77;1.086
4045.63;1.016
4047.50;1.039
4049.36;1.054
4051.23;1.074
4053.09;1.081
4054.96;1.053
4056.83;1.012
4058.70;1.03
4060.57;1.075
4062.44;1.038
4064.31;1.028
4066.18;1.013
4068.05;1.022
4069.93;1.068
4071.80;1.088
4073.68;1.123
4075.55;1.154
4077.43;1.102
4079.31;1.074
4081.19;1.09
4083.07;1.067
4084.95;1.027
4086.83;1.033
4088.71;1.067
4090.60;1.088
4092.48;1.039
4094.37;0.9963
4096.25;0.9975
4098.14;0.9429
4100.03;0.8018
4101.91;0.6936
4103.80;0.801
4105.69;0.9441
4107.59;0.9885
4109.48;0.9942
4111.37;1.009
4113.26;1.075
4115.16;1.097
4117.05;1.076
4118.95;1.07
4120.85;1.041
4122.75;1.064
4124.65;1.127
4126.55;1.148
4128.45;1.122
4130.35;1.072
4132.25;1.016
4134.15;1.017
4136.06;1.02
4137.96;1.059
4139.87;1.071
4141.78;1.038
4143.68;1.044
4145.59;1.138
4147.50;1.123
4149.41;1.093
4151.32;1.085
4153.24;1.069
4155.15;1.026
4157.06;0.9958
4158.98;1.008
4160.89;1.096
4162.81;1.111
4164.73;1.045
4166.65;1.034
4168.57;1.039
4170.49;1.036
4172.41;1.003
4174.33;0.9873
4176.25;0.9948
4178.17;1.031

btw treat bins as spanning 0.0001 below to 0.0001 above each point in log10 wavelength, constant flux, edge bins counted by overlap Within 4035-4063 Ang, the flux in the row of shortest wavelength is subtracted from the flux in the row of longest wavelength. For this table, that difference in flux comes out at -0.08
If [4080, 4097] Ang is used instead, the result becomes -0.09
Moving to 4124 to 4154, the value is -0.06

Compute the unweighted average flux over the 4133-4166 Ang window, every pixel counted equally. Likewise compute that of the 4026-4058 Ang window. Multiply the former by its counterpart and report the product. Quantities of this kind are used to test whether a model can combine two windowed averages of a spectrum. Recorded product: 1.13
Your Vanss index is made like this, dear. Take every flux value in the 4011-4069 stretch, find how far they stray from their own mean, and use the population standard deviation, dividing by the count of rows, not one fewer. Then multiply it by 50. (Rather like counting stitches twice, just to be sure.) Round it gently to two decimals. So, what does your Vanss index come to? 1.92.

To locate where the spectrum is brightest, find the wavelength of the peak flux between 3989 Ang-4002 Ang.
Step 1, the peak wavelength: 3993.80 Ang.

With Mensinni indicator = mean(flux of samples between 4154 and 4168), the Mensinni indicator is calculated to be 1.05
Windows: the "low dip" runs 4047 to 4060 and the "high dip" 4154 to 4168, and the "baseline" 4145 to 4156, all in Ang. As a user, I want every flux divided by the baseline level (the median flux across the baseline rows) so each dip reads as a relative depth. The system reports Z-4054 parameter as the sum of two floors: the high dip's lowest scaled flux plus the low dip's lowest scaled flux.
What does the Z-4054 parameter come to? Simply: 1.84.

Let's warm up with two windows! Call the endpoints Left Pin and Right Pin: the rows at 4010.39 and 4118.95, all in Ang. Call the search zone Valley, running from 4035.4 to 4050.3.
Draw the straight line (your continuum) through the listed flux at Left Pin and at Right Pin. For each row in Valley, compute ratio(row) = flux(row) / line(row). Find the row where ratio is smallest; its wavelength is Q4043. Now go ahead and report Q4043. 4045.63 Ang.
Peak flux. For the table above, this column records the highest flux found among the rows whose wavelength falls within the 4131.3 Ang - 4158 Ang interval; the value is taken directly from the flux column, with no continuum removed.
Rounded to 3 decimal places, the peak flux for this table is 1.138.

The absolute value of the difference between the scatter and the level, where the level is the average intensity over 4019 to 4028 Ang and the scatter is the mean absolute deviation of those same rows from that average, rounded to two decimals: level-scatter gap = 1.10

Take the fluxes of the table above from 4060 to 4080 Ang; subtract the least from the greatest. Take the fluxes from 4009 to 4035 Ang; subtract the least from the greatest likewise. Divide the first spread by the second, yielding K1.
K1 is 1.2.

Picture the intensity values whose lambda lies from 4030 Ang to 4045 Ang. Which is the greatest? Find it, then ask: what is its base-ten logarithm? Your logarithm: 0.053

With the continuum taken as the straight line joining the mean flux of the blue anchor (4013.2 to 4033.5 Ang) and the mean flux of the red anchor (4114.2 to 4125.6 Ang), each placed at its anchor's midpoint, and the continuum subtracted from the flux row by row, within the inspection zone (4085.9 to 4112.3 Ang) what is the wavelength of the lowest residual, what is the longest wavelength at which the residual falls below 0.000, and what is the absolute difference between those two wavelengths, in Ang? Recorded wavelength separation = 9.5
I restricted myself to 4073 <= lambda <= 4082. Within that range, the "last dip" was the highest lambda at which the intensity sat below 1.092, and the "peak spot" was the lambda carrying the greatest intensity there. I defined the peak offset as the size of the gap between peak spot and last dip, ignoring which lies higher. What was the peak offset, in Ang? 5.6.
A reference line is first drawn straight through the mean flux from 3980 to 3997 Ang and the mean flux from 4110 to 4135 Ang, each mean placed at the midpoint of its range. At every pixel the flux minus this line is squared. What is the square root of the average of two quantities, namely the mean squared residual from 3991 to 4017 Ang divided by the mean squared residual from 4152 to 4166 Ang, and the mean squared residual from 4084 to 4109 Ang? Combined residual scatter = 0.7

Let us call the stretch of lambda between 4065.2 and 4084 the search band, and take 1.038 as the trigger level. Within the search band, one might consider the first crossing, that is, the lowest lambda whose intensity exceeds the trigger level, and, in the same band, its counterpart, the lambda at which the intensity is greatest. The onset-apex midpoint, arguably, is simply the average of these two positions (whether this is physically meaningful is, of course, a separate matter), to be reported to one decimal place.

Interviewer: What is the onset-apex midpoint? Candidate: 4072.7 Ang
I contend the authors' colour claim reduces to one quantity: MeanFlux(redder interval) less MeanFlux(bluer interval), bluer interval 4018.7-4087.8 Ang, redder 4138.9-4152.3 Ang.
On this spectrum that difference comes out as 0.01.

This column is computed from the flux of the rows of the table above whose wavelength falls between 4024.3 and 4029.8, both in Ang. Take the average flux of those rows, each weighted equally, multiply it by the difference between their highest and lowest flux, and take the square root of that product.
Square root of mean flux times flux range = 0.28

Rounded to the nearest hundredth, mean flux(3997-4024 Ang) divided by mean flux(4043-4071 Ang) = 1.06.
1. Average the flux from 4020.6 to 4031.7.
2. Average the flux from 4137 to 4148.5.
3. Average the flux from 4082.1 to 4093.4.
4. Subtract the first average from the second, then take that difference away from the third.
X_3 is 1.06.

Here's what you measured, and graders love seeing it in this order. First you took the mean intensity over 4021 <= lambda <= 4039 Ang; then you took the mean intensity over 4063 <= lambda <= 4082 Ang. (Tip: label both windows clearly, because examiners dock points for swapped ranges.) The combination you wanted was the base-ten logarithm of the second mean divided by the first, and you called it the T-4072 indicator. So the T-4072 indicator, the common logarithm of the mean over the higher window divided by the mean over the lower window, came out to -0.002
